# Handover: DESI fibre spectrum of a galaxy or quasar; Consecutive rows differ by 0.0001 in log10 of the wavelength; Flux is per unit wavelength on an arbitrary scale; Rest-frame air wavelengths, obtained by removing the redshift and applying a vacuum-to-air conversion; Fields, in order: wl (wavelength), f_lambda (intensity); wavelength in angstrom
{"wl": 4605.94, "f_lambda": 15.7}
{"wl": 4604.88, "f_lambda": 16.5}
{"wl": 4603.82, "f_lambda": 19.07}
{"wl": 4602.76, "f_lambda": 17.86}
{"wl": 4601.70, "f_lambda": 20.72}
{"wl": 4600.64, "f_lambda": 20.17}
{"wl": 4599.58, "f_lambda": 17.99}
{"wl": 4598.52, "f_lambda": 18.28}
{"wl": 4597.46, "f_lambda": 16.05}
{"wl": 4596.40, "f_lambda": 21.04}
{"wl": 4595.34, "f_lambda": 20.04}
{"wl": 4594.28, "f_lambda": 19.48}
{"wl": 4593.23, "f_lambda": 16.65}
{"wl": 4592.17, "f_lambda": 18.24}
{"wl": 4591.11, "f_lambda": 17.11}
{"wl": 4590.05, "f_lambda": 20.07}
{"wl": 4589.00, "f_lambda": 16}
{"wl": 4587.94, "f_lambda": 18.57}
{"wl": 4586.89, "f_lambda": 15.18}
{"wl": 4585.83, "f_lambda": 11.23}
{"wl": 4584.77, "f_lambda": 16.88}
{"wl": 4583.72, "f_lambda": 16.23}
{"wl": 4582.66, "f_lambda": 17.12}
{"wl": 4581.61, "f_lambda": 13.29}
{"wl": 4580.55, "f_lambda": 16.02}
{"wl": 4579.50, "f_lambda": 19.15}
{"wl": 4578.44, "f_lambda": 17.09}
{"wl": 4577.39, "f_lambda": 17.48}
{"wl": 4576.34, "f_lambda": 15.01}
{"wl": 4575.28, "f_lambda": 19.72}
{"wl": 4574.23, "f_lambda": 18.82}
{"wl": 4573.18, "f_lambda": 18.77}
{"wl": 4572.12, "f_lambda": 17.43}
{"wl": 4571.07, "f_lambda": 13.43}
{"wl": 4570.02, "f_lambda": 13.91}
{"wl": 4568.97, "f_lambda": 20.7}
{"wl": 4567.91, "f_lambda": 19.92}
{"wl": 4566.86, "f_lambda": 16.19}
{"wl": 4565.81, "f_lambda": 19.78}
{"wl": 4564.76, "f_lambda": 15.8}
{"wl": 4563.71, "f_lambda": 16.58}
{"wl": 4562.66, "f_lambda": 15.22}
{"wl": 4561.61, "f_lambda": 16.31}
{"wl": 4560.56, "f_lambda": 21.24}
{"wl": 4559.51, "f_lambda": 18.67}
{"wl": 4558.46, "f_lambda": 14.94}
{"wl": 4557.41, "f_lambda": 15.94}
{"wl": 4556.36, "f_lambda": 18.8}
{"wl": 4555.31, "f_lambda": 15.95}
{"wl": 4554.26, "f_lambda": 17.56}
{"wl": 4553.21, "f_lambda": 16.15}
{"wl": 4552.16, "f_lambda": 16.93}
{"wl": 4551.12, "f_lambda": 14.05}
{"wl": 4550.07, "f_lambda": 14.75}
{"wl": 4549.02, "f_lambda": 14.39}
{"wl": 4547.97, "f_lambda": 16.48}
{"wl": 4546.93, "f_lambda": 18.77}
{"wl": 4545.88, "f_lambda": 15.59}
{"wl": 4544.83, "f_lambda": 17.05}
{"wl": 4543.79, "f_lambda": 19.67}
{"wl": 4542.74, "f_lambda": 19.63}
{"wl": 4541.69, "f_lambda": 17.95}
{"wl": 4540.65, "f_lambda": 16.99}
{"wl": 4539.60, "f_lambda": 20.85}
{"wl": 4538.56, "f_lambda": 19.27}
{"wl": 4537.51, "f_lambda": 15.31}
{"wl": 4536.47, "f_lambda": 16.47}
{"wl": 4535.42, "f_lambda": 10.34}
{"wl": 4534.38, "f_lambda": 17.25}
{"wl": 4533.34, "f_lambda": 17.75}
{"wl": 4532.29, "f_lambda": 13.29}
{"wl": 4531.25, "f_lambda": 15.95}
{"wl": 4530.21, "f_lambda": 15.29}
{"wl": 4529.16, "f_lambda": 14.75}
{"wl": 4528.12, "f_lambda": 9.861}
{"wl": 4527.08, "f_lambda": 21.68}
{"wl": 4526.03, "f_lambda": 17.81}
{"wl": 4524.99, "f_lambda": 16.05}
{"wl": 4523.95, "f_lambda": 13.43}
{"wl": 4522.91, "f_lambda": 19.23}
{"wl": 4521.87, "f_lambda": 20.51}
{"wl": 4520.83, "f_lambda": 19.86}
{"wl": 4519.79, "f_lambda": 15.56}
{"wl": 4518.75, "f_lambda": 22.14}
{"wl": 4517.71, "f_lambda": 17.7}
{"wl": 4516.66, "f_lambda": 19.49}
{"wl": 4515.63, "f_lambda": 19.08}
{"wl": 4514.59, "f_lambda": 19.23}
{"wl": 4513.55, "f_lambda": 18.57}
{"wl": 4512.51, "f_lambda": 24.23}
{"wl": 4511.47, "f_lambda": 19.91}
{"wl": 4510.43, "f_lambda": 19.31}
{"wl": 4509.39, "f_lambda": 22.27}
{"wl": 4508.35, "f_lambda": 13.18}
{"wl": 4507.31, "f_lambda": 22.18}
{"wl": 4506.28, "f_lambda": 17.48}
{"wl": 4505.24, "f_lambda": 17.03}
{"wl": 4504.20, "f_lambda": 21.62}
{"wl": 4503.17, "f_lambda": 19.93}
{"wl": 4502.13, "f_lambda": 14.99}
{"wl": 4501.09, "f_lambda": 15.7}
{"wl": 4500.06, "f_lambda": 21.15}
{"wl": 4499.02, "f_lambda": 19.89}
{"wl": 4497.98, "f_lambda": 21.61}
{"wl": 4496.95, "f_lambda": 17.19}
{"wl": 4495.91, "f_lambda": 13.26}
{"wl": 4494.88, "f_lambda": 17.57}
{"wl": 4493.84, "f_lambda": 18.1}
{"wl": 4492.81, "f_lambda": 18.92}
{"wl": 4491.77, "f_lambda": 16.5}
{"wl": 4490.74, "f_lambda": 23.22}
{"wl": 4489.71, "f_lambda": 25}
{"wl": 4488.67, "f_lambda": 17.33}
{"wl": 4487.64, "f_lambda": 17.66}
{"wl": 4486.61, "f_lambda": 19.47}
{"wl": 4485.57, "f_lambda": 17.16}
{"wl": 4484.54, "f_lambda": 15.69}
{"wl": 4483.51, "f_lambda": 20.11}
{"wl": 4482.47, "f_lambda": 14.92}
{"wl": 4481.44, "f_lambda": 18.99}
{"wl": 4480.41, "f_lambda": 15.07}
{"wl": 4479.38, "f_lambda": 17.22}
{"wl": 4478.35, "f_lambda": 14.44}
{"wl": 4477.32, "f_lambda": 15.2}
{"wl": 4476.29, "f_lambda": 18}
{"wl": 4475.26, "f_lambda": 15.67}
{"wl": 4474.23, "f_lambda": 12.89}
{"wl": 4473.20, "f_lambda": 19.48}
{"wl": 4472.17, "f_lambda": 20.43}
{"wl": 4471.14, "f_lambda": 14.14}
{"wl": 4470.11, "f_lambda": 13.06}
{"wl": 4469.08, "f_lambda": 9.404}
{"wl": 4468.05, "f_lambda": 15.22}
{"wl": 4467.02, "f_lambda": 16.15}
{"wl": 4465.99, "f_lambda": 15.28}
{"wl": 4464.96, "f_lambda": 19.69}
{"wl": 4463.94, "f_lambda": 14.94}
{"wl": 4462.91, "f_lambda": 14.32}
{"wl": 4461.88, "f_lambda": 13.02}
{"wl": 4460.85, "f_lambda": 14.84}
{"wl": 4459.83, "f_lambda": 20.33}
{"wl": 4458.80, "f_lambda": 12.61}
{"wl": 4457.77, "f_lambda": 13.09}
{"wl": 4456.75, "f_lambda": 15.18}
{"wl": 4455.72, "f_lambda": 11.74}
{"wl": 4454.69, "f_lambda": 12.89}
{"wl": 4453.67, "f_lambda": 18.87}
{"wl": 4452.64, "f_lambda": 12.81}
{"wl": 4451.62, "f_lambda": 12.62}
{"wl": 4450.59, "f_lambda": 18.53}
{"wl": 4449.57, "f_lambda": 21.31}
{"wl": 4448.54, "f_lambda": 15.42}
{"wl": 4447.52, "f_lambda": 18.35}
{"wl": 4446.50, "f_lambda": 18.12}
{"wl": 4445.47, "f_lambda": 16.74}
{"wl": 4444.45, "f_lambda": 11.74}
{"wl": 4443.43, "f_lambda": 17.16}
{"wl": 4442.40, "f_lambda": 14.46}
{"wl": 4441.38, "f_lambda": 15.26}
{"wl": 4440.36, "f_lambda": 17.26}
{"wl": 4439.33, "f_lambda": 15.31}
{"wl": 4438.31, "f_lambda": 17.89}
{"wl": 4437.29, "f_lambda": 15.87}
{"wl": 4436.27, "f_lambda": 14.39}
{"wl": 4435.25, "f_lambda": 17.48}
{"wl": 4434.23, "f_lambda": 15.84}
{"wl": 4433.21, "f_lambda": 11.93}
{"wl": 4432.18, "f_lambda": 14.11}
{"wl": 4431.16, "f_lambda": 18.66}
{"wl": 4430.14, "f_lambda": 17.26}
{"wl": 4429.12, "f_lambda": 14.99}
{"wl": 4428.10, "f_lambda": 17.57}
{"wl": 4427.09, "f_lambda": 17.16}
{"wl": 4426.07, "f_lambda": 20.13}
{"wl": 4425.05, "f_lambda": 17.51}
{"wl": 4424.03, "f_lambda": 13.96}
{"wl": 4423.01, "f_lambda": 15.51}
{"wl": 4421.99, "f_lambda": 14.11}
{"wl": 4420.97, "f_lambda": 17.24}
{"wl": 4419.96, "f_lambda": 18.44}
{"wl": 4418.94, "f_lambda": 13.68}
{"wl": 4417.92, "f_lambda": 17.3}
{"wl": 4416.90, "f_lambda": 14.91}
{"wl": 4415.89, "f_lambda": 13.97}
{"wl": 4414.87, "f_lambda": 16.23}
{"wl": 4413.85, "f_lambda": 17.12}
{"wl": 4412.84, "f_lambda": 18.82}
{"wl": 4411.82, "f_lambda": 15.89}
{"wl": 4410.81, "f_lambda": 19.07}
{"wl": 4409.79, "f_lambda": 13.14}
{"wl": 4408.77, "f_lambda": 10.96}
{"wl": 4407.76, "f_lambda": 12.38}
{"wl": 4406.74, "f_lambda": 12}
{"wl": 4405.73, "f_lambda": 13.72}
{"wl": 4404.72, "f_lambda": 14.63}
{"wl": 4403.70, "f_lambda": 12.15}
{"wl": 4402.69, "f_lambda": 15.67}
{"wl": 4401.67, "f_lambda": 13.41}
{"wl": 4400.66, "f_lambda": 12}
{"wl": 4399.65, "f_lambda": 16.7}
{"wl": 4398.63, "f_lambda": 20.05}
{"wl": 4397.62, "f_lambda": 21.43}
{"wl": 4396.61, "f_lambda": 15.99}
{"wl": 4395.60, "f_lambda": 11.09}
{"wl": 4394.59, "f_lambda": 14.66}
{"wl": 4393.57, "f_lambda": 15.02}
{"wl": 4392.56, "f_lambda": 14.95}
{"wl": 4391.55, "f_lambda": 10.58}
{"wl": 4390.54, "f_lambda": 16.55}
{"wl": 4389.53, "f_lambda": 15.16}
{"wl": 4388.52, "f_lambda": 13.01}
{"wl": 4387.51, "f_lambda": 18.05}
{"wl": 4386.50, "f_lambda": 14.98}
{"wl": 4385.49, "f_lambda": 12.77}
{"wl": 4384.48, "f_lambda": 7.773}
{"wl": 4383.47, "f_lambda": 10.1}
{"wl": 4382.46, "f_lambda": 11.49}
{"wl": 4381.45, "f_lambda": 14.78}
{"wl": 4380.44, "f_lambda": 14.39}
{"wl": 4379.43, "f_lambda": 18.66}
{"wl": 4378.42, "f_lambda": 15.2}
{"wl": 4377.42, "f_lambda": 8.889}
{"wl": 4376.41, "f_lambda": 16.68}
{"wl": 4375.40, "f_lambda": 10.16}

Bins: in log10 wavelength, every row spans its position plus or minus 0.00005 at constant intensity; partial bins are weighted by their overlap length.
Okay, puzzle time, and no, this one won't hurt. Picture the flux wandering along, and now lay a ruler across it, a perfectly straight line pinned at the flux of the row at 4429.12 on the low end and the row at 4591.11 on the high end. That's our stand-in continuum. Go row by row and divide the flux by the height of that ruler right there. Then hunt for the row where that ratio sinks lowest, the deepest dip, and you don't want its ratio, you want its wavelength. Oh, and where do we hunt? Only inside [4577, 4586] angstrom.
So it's 4585.83 angstrom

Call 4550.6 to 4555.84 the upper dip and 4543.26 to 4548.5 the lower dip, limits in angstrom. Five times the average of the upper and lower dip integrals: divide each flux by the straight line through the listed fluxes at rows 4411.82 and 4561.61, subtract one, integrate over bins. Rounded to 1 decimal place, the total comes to 0.9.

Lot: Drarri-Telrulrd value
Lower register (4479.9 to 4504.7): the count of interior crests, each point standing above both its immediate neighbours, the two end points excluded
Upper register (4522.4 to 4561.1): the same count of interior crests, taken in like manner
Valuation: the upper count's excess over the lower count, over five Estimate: 0.8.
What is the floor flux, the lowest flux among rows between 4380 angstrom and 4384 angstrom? 10.1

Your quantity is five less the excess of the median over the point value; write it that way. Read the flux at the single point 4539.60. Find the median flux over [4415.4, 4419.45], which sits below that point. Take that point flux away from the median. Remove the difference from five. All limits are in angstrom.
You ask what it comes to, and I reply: 11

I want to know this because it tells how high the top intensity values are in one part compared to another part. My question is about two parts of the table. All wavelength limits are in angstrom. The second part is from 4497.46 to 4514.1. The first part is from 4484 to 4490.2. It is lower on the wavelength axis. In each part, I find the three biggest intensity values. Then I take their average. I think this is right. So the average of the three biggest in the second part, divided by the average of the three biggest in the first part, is 1.11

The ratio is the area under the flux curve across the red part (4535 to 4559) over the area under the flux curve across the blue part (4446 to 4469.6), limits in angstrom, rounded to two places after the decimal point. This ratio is 1.10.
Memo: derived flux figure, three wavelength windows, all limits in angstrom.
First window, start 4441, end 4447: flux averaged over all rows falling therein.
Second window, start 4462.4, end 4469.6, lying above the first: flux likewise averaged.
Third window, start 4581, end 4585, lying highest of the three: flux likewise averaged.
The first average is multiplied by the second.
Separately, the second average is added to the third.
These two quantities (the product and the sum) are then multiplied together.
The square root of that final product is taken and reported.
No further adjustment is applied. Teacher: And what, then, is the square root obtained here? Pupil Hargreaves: 85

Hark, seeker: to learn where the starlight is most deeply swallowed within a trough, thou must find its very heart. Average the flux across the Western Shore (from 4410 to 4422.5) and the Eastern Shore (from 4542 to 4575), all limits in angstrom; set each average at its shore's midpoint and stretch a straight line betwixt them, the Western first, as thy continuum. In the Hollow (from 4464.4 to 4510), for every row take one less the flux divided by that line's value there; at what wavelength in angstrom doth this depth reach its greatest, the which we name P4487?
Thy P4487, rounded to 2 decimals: 4469.08 angstrom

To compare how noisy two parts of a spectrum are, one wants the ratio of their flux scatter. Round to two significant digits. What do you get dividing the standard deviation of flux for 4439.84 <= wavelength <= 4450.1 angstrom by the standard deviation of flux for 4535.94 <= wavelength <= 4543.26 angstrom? 1.3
